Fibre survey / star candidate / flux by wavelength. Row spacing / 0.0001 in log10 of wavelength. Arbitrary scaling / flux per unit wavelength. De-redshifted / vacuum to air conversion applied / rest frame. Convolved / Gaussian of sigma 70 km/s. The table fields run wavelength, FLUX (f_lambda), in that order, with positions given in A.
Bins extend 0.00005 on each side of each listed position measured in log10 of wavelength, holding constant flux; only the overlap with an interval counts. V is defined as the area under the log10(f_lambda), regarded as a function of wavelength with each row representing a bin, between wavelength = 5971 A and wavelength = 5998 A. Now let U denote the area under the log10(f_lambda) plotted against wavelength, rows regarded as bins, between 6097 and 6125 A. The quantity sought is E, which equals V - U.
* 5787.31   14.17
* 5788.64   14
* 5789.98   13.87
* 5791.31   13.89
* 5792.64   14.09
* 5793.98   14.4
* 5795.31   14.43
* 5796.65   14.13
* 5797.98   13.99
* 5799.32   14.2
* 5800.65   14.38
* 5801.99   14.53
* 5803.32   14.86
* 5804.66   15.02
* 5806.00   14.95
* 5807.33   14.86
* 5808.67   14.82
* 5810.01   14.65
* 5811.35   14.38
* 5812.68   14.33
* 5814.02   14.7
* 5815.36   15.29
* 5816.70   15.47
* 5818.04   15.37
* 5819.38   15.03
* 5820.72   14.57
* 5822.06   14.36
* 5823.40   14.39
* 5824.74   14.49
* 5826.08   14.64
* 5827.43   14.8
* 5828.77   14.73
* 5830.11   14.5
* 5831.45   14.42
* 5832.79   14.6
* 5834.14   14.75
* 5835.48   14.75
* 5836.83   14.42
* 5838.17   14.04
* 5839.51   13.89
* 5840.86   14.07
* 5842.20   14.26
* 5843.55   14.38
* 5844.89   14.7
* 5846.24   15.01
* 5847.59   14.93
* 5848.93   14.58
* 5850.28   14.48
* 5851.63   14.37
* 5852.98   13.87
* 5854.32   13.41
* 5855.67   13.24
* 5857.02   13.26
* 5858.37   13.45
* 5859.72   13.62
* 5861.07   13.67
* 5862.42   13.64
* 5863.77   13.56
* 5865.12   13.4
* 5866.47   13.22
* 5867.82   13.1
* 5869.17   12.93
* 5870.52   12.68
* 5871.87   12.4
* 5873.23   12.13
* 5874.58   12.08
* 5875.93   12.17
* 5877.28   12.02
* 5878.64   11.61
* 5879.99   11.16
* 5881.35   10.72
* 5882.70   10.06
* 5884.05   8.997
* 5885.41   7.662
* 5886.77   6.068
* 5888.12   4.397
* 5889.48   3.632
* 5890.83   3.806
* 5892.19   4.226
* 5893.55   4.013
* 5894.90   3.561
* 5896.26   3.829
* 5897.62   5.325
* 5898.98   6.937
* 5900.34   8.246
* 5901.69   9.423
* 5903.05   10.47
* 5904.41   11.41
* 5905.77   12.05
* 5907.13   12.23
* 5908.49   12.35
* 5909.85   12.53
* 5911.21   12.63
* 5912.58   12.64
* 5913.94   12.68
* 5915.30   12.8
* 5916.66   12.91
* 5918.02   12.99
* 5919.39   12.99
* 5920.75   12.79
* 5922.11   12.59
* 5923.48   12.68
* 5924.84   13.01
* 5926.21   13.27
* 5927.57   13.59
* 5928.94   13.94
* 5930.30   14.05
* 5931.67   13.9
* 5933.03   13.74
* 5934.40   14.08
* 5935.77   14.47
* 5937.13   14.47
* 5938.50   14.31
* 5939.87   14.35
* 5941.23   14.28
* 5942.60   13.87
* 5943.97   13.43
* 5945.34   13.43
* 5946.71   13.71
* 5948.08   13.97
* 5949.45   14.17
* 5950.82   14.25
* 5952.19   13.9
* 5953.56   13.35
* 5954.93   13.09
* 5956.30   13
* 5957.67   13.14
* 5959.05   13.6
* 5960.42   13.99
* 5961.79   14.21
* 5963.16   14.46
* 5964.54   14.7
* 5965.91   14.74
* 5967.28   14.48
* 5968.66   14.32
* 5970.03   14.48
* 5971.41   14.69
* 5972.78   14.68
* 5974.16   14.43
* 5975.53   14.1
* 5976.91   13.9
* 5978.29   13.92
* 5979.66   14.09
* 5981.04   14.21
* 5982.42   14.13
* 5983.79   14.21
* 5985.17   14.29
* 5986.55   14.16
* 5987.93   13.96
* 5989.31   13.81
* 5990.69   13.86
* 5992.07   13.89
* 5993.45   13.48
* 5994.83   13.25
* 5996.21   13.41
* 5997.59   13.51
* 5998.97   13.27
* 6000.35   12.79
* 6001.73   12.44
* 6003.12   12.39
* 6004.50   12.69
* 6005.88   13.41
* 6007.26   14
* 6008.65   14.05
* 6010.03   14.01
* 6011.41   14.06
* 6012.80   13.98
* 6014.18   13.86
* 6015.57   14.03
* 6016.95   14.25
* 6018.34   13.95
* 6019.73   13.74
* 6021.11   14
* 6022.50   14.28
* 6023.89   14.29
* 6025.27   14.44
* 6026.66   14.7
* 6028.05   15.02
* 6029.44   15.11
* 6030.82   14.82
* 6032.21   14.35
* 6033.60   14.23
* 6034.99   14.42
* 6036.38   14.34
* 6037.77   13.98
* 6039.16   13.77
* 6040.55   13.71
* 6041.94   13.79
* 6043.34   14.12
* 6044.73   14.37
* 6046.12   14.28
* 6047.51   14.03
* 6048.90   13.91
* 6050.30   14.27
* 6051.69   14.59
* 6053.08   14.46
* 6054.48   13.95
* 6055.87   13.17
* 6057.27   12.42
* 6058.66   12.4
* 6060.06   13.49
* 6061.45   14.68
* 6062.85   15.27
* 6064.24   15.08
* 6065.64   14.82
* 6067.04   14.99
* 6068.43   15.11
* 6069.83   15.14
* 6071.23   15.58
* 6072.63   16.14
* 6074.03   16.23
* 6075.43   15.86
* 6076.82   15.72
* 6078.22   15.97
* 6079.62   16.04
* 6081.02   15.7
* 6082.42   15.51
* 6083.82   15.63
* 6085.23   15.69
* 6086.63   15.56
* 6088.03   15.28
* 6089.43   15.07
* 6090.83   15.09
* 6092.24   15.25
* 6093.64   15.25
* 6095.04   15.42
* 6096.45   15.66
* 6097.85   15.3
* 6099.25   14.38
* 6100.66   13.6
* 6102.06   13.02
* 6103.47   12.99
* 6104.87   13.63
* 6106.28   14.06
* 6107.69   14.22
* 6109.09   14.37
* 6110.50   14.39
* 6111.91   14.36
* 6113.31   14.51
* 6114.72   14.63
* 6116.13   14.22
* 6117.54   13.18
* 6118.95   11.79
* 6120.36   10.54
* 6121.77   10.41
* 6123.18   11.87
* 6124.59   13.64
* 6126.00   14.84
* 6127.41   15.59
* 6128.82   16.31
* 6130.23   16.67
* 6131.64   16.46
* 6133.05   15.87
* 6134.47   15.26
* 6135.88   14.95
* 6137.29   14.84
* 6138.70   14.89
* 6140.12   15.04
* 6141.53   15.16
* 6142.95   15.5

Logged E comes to -1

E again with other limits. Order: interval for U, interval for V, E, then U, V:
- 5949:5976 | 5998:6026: 1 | 31.0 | 32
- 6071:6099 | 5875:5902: -11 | 33.4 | 22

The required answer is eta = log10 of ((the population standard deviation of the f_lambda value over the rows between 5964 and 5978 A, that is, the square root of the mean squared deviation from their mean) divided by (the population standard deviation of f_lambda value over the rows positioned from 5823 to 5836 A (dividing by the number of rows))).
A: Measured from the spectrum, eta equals 0.3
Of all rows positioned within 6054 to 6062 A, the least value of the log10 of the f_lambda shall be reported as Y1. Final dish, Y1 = 1.09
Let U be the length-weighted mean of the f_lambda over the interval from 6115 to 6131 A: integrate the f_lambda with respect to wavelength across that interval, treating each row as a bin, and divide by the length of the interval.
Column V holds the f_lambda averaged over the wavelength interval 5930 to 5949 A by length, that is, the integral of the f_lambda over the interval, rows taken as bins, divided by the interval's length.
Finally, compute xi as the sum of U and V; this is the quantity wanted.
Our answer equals 27.6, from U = 13.59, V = 14.0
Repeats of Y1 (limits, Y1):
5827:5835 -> 1.16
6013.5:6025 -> 1.14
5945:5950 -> 1.13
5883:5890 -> 0.56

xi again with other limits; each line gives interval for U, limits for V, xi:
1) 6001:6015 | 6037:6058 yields 27.4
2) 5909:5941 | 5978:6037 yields 27.3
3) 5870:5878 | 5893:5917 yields 22.0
